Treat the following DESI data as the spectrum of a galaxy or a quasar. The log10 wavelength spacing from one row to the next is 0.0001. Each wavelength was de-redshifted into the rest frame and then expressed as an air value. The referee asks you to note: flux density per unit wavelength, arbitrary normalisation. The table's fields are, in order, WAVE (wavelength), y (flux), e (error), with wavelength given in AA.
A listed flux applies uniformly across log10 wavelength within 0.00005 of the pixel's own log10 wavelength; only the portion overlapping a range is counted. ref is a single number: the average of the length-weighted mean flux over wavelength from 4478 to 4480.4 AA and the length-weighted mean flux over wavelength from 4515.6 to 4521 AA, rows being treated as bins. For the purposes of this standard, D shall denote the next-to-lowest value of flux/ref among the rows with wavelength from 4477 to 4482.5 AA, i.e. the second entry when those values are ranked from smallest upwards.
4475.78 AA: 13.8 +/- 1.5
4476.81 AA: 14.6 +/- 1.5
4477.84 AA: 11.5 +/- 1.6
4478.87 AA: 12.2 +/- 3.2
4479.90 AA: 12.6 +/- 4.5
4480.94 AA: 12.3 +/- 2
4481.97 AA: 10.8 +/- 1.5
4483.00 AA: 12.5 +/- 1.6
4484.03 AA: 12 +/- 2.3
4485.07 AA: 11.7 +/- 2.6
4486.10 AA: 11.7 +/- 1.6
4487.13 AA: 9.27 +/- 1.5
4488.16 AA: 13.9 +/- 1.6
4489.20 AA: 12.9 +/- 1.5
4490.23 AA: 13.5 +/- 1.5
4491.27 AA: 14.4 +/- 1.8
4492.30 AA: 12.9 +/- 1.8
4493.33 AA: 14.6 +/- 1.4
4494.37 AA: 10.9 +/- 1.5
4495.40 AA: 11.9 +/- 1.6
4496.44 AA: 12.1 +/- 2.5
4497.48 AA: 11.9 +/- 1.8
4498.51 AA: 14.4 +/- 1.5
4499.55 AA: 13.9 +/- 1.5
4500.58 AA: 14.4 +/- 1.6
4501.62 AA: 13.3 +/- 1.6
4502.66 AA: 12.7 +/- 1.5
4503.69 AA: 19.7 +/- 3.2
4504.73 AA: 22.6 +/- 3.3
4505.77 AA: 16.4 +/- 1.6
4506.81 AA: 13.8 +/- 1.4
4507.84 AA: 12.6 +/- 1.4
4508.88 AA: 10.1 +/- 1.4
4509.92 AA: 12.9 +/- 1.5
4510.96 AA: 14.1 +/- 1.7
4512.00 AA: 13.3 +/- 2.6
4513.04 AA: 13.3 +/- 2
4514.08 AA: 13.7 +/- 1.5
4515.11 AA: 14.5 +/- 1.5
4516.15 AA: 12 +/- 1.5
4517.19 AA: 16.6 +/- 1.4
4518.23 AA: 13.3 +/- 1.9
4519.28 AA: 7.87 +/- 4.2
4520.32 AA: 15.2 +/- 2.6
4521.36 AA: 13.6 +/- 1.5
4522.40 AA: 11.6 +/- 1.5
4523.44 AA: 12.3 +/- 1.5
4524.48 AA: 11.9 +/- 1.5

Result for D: 0.91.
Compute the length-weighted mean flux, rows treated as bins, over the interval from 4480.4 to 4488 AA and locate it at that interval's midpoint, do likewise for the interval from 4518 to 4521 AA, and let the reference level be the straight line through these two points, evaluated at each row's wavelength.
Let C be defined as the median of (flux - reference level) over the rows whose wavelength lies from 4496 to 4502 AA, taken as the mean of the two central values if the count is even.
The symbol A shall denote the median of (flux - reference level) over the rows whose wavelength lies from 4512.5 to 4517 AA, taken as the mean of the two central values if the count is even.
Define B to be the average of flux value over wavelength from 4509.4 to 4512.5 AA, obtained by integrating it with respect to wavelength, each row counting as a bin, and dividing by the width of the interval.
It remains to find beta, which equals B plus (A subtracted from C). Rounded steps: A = 1.5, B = 13.4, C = 1.8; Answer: 13.7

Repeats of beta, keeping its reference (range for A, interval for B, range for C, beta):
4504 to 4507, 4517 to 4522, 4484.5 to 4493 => 9.7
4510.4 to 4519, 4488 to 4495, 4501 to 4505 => 16.4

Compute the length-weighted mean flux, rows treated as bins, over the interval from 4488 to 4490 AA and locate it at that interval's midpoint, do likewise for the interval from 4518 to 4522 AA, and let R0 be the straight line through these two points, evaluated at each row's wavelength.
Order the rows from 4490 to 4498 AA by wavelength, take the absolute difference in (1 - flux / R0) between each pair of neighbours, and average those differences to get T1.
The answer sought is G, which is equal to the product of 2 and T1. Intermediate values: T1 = 0.10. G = 0.2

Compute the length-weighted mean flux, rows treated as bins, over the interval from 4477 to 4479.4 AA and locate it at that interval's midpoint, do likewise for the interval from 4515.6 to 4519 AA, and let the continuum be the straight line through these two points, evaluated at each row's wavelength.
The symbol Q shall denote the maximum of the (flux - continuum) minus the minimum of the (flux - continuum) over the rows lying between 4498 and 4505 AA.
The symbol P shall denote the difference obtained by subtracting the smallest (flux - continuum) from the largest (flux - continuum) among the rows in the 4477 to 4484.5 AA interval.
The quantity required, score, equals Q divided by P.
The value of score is 5.3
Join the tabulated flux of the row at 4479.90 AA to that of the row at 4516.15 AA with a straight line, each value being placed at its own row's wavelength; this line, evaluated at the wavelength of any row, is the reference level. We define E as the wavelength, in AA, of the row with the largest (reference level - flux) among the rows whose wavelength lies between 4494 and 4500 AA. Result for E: 4494.37 AA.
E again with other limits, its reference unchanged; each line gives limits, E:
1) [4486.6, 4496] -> 4487.13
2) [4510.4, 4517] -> 4516.15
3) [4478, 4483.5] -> 4481.97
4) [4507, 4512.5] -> 4508.88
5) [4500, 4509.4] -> 4508.88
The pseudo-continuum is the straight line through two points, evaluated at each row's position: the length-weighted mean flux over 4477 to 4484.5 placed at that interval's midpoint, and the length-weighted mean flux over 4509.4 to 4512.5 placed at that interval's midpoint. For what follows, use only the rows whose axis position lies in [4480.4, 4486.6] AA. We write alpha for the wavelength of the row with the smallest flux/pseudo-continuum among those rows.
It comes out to 4481.97 AA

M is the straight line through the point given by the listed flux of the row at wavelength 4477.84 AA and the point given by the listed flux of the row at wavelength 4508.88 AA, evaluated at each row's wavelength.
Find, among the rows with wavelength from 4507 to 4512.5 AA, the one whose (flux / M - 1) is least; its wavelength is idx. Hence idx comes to 4508.88 AA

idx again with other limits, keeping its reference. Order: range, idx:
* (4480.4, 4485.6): 4481.97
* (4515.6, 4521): 4519.28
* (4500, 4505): 4502.66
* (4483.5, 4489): 4487.13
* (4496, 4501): 4497.48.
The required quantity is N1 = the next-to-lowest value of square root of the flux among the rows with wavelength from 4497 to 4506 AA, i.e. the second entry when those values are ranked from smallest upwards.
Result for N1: 3.56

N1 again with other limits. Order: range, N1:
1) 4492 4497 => 3.45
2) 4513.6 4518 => 3.70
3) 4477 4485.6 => 3.39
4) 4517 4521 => 3.65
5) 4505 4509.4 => 3.55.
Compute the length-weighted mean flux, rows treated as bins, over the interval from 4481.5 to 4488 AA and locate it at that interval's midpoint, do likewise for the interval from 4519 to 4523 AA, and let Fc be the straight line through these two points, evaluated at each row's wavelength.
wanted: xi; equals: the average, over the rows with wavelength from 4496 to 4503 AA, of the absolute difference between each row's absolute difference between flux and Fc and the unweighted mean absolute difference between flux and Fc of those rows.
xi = 0.85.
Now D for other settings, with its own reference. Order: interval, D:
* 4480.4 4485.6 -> 0.93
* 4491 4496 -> 0.94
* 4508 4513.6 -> 1.02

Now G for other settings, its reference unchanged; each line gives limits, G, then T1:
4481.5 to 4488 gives 0.1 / 0.07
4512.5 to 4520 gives 0.5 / 0.23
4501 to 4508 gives 0.5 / 0.27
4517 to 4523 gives 0.6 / 0.32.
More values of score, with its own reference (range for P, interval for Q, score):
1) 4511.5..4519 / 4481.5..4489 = 1.0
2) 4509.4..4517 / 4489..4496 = 1.5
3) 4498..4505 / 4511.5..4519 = 0.5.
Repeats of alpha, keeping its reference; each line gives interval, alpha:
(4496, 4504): 4497.48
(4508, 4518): 4508.88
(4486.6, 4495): 4487.13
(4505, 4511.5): 4508.88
